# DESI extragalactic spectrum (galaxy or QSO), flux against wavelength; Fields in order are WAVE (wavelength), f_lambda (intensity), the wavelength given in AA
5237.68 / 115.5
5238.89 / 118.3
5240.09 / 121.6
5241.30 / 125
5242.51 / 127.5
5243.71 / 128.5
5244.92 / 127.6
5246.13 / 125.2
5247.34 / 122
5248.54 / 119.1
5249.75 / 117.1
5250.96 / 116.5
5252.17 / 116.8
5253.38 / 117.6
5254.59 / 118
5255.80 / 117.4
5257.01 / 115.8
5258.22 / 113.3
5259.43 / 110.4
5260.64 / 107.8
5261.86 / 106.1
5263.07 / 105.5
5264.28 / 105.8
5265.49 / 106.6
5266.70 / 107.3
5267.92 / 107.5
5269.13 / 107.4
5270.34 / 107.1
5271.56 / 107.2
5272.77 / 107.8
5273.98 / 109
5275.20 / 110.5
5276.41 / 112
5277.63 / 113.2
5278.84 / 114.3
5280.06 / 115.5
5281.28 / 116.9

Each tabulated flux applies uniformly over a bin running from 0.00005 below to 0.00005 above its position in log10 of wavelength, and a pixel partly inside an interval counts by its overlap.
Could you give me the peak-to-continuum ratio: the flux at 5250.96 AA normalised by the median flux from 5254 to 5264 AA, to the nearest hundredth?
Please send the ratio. 1.04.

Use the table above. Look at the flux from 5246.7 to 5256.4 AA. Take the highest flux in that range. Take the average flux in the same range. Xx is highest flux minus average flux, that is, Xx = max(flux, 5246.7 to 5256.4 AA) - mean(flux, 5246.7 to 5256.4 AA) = 3.9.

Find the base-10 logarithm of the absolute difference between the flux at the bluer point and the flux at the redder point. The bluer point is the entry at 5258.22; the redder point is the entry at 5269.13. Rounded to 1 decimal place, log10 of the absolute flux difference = 0.8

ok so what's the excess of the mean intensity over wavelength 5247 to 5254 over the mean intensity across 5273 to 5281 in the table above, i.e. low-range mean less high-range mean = 6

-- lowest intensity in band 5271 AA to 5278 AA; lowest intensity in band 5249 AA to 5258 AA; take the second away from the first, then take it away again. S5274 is -124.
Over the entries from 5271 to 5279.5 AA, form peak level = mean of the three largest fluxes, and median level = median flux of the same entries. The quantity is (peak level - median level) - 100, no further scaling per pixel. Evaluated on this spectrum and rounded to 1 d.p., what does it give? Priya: -97.3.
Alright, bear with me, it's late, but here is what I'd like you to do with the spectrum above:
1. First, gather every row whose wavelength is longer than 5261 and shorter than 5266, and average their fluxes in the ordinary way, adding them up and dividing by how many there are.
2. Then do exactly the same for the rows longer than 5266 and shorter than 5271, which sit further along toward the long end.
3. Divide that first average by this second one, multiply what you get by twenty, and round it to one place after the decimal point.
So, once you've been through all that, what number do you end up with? 19.8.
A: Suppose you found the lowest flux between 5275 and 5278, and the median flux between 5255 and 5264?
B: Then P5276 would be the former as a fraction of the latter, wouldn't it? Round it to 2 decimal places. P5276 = 1.00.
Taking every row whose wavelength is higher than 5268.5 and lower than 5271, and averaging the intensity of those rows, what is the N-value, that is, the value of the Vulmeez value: 107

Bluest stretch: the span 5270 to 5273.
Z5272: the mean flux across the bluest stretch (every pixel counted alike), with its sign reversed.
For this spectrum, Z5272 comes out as -107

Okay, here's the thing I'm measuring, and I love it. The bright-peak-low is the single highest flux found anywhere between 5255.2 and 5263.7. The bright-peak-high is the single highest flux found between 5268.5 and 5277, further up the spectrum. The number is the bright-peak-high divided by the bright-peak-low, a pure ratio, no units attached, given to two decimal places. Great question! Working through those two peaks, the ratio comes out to 0.95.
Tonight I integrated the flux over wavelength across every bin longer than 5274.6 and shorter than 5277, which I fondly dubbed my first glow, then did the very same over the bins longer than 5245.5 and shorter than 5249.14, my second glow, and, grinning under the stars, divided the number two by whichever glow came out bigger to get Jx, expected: 0.0045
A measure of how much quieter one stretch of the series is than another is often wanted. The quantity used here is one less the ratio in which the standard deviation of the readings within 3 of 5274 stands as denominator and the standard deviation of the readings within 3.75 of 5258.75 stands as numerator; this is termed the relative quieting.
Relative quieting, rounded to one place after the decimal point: -1.3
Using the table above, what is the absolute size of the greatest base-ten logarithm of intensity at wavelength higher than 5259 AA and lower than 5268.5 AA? 2.04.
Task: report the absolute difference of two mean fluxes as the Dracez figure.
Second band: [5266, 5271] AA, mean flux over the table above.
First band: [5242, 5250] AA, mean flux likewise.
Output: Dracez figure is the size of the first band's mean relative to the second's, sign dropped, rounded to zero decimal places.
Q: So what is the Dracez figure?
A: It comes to 17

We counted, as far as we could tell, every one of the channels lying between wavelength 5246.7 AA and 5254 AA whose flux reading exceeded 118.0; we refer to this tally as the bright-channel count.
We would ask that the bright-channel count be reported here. 2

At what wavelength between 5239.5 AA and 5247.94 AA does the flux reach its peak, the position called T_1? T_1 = 5243.71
